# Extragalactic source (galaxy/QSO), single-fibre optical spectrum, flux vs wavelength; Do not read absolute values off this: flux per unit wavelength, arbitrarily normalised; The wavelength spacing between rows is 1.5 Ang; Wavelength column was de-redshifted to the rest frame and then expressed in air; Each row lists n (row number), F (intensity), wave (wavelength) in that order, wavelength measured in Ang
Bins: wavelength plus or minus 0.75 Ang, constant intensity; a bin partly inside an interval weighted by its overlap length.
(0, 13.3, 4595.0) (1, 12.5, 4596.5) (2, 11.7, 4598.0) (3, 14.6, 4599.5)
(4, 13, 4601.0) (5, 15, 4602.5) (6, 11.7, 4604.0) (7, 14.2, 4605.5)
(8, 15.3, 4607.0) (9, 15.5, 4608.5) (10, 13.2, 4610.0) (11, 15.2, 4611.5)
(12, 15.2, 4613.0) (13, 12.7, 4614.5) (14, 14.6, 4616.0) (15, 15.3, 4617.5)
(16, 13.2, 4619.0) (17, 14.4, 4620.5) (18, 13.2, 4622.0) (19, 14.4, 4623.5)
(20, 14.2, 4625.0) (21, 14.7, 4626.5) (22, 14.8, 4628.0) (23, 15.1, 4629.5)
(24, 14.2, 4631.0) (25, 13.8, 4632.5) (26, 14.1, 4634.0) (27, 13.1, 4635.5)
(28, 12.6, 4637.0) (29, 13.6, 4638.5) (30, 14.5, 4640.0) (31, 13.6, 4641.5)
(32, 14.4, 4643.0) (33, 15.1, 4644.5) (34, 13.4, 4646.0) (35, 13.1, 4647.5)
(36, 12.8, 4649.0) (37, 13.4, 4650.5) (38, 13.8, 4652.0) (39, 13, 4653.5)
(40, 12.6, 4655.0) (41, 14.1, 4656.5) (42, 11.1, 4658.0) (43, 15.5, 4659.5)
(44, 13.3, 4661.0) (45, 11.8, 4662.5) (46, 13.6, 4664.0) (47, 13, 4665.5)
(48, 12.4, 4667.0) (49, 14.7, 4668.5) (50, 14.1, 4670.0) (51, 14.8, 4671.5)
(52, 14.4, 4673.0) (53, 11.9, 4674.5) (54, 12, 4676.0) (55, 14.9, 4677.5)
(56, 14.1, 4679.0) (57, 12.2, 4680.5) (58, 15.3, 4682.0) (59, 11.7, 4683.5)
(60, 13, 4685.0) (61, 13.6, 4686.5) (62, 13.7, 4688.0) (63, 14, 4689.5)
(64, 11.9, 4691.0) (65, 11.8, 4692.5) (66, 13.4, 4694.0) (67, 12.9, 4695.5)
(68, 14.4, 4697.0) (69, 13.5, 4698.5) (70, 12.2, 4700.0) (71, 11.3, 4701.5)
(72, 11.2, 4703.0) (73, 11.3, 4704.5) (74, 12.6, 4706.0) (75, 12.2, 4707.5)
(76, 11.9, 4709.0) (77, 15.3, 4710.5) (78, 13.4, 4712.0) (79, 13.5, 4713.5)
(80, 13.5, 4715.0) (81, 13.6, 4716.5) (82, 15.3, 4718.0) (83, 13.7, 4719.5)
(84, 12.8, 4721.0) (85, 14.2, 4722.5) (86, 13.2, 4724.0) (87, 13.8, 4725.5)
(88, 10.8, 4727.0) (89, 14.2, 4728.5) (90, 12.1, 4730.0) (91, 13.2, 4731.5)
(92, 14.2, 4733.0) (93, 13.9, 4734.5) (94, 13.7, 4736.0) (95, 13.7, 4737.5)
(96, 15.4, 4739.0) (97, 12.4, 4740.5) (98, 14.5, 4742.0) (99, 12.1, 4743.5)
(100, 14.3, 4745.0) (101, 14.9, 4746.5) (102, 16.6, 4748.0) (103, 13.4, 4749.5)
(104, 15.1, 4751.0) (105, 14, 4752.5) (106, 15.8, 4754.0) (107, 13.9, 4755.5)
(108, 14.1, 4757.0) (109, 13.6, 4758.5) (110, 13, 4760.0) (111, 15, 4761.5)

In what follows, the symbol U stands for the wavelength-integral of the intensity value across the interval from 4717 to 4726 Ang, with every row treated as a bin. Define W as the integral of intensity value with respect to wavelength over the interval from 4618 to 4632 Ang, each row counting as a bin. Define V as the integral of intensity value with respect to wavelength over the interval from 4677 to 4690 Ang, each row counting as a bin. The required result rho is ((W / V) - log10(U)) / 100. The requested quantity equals -0.010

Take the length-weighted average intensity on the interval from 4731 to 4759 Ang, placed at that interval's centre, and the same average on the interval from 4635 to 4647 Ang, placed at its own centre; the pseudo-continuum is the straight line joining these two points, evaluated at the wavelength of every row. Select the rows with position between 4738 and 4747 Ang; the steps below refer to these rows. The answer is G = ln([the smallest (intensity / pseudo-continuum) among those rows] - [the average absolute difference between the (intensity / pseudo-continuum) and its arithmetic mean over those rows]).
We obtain -0.25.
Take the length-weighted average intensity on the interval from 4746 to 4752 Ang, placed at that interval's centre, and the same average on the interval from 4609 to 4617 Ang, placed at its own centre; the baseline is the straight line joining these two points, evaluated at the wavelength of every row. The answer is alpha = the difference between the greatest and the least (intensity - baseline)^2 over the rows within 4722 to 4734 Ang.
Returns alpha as 16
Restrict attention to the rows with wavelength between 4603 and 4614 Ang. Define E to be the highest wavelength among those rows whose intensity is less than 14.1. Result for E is 4610.0 Ang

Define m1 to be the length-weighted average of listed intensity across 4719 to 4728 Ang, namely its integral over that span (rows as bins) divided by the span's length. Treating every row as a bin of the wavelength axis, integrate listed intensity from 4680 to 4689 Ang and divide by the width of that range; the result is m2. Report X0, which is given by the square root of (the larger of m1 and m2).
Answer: 3.65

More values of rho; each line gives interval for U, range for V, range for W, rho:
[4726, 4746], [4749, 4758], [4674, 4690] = -0.008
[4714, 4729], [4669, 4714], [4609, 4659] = -0.011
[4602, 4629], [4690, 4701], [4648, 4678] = 0.002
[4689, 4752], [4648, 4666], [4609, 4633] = -0.015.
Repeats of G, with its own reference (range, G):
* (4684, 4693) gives -0.24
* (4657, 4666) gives -0.32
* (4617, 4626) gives -0.09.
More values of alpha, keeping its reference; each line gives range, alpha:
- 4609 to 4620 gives 2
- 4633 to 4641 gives 3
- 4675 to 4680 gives 7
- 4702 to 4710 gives 8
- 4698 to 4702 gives 10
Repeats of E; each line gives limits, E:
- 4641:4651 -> 4650.5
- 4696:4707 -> 4706.0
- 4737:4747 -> 4743.5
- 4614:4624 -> 4622.0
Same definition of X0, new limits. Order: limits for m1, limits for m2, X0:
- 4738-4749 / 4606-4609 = 3.91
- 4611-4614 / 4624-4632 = 3.87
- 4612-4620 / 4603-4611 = 3.77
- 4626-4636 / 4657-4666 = 3.78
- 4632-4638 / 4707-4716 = 3.66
